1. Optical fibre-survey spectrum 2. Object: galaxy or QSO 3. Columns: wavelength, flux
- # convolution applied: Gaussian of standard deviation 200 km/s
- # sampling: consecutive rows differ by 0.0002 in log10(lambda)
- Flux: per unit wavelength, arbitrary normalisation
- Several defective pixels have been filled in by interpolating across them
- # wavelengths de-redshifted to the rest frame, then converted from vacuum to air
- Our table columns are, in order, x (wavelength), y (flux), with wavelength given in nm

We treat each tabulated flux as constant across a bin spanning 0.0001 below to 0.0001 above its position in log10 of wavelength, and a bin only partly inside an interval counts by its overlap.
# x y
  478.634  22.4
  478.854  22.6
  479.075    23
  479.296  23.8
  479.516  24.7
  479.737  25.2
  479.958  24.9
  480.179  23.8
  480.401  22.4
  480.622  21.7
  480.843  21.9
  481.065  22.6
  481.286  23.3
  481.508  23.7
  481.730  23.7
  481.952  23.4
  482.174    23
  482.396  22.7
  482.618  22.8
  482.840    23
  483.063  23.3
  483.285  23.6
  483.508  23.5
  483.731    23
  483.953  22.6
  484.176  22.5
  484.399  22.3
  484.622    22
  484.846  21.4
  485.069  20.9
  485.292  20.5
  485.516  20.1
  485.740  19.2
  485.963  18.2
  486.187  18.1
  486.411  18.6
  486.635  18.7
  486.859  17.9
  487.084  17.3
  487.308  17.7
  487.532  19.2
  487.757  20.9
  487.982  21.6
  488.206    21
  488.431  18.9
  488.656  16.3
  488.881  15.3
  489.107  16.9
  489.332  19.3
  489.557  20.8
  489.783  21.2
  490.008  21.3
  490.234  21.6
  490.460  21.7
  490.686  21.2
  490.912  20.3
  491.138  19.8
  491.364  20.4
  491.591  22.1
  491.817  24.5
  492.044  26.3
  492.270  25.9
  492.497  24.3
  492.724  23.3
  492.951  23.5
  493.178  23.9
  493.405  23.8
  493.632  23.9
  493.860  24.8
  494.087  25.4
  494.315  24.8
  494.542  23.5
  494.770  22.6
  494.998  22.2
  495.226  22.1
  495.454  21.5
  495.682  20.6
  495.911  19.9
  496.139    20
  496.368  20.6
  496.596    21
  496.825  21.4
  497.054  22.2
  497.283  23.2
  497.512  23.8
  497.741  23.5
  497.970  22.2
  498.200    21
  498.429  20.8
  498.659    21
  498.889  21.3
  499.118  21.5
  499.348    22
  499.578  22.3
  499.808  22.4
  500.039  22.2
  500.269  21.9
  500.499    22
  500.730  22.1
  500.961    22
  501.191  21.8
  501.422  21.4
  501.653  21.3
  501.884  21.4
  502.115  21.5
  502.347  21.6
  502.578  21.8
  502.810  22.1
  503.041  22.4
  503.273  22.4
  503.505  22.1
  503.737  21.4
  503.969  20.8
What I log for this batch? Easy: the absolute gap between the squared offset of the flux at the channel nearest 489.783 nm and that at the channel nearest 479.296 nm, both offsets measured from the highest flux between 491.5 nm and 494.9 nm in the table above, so 20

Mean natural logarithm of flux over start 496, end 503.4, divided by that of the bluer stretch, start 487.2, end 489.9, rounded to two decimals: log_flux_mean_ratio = 1.05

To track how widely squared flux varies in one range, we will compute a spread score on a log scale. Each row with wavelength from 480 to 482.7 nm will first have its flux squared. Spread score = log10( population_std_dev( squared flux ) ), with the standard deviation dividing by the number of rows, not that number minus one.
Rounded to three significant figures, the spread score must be 1.48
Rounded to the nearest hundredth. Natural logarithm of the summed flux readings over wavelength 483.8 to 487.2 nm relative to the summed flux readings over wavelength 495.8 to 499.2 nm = -0.07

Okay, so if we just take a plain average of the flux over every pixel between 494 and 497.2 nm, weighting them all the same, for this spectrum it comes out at 22.0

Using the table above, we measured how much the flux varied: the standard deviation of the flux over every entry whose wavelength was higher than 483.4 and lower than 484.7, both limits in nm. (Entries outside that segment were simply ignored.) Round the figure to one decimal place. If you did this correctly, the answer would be 0.5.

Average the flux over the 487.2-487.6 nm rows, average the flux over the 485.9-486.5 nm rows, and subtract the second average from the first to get 0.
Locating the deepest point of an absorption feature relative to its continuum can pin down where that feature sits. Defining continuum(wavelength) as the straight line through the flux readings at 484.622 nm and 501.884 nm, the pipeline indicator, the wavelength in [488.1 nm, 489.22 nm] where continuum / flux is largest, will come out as 488.881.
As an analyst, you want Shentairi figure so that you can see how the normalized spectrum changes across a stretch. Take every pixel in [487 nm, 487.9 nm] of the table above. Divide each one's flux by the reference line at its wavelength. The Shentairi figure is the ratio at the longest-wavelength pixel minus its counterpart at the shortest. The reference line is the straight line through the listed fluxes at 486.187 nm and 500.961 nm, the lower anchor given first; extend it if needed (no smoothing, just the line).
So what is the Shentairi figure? 0.19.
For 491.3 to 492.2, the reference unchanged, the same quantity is 0.29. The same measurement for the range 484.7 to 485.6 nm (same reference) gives -0.08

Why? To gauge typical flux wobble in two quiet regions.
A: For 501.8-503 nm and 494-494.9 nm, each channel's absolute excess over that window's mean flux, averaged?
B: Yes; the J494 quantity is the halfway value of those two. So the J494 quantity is 0.62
